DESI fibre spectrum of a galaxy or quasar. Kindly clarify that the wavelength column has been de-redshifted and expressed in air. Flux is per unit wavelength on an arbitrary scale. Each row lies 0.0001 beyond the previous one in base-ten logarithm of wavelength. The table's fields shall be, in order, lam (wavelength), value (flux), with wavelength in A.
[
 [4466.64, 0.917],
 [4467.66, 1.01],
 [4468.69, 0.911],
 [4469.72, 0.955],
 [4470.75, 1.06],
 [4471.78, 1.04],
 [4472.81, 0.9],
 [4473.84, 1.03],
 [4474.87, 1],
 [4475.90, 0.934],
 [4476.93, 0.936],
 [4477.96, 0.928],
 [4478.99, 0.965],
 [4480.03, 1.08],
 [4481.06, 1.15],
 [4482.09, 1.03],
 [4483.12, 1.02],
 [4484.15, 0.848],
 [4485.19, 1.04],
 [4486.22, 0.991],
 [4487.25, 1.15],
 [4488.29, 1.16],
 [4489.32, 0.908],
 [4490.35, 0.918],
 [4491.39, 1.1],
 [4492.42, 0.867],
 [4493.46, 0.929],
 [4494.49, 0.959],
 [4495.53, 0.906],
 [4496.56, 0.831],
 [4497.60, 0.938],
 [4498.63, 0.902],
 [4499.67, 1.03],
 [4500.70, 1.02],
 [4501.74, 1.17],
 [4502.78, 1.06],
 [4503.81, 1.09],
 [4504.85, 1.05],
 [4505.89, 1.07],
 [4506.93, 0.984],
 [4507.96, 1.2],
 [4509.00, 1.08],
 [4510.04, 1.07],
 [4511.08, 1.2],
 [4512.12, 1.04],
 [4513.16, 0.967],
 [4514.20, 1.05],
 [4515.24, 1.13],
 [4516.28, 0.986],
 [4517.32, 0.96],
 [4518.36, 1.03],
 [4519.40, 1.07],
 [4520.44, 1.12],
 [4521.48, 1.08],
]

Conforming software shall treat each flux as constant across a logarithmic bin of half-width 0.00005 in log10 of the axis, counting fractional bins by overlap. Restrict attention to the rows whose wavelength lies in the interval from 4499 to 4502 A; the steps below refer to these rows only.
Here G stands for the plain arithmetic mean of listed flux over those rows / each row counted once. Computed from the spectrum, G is 1.07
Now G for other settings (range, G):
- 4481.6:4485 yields 0.97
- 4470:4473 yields 1.00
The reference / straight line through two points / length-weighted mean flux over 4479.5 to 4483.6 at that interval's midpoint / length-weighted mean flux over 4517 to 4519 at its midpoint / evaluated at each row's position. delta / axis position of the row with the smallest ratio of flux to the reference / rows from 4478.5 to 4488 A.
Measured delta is 4484.15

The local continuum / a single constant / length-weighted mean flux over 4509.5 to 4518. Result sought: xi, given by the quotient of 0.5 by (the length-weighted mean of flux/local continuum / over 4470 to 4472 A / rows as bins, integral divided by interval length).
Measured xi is 0.505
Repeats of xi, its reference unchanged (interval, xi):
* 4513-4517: 0.507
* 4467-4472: 0.529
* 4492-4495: 0.570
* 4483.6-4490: 0.517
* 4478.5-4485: 0.517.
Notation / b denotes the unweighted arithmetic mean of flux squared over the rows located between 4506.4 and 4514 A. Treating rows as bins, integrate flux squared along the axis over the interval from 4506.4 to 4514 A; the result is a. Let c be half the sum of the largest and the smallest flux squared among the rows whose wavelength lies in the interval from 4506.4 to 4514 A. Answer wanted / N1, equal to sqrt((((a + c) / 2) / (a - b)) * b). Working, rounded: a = 8.9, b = 1.17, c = 1.19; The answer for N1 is 0.874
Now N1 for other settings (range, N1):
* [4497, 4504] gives 0.846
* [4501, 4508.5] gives 0.883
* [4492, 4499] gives 0.738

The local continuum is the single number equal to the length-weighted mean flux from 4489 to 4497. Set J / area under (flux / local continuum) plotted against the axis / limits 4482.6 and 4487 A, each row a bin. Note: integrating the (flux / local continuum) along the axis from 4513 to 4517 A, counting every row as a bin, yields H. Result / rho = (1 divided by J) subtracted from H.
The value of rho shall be 4.2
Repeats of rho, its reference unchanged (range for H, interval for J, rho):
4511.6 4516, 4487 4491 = 4.7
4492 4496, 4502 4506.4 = 3.7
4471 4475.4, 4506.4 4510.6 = 4.5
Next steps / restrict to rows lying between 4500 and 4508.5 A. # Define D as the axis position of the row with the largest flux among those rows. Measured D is 4507.96 A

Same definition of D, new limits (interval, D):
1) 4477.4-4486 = 4481.06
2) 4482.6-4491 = 4488.29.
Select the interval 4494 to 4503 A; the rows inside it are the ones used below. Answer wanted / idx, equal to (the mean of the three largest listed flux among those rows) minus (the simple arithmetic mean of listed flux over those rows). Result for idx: 0.107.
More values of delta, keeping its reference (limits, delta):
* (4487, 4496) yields 4492.42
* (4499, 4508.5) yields 4506.93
